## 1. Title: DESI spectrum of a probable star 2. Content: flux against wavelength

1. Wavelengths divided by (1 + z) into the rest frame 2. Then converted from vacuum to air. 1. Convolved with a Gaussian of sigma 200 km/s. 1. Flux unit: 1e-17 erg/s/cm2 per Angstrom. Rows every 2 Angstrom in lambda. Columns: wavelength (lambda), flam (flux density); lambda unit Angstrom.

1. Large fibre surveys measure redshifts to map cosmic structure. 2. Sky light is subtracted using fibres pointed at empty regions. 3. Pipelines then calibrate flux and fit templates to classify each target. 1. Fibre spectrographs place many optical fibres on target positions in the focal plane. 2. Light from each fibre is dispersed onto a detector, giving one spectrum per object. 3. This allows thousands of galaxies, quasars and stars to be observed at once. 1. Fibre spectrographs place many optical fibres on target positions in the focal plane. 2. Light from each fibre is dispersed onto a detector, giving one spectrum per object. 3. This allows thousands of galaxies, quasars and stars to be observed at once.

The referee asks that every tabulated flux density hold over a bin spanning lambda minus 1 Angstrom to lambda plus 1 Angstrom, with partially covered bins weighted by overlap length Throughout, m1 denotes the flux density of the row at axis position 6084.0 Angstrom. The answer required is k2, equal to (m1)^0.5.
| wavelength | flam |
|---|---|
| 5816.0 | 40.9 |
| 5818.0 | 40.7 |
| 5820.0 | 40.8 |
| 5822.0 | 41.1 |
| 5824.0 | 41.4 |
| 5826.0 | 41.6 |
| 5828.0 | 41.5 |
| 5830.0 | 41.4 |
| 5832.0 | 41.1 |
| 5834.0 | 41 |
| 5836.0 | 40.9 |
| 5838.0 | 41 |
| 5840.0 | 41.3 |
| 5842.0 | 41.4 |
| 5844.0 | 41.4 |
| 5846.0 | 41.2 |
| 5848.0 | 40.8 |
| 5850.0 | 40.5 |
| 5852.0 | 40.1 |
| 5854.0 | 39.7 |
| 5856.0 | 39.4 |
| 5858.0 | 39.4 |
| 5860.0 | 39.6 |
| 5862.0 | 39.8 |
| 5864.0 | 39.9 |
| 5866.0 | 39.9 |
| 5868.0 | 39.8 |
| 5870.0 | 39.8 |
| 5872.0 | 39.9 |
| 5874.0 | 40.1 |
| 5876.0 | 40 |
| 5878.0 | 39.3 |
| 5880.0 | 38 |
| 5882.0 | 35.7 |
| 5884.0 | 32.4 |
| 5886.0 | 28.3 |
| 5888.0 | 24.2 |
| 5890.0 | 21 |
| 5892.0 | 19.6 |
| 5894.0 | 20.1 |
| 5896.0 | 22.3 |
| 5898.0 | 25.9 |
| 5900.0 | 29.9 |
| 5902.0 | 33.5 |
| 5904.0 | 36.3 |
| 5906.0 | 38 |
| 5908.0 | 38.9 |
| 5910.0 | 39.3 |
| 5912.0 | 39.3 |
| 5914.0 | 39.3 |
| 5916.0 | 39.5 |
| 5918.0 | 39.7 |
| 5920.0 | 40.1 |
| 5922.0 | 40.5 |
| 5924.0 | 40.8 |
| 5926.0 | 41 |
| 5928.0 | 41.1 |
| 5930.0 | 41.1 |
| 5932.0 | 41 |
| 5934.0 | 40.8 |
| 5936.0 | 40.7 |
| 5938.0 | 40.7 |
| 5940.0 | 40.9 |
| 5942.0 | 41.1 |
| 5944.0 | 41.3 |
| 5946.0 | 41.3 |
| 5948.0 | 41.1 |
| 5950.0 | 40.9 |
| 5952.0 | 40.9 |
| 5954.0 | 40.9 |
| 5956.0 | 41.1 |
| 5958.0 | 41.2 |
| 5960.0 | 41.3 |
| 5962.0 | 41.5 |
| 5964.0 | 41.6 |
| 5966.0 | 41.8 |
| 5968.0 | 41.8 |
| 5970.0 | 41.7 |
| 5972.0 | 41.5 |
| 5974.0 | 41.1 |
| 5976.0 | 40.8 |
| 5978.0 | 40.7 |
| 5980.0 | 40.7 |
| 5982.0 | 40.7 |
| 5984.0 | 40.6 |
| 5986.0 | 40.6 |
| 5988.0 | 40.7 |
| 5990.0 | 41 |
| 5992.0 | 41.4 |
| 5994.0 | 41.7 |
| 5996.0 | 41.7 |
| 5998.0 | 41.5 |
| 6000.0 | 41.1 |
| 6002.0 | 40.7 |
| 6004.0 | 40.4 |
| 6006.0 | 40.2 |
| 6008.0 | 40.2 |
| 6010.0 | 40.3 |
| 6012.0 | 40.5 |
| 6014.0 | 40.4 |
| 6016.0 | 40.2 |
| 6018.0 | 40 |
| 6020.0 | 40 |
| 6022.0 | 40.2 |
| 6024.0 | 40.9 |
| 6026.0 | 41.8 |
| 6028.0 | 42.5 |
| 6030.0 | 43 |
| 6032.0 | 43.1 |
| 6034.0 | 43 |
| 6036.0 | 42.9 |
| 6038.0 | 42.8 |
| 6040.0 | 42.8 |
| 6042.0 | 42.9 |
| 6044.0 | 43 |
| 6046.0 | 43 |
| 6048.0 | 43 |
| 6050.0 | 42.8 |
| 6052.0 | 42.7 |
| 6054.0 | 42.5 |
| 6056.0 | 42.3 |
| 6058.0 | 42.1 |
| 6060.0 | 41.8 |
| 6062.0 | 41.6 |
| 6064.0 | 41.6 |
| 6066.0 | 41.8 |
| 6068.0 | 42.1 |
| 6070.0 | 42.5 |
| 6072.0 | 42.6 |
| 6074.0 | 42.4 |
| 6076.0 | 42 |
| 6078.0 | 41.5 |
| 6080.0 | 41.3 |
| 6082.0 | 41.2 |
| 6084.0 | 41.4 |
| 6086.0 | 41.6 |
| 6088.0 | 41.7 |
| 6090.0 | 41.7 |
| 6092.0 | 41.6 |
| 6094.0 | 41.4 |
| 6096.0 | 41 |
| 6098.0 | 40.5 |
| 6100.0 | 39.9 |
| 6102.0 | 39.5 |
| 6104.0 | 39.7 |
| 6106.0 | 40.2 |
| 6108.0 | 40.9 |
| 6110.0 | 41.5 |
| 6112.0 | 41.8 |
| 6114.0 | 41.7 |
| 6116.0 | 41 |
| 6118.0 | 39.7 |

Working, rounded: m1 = 41.4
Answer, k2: 6.43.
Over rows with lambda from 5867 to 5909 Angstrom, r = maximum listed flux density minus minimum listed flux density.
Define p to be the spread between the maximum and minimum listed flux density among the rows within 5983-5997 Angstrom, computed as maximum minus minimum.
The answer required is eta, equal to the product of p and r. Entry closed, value 23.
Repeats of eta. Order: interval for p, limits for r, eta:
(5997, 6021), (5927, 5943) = 1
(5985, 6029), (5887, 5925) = 53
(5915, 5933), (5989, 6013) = 2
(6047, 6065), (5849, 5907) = 29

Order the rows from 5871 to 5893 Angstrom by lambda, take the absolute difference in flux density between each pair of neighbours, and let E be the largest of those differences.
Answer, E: 4.10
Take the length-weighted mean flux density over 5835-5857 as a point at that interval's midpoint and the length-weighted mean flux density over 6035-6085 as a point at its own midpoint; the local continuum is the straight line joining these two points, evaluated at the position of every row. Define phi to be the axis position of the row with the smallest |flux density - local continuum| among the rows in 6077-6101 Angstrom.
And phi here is 6088.0 Angstrom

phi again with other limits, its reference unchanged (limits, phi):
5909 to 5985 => 5964.0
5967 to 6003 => 5994.0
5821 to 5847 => 5836.0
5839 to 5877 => 5848.0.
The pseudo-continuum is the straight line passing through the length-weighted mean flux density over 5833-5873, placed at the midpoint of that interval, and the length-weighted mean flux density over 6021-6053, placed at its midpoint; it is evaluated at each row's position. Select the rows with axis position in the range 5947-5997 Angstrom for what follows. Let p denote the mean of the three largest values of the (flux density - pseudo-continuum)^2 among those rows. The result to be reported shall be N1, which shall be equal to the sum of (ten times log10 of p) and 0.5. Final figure 3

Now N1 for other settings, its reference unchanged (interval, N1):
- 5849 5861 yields 0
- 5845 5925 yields 27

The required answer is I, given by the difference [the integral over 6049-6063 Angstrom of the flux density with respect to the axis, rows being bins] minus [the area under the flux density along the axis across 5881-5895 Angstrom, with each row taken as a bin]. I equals 229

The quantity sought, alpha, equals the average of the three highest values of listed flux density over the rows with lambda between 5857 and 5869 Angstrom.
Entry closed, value 39.9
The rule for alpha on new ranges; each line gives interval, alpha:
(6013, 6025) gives 40.5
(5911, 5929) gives 41.0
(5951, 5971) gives 41.8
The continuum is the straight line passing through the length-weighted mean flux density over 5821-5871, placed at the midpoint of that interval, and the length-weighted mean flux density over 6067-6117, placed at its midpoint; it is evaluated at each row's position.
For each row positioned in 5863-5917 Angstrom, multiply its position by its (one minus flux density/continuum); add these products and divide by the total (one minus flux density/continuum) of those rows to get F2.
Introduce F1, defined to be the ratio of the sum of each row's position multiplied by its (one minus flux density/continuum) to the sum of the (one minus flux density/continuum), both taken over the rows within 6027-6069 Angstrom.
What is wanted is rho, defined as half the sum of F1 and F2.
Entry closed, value 5968.5 Angstrom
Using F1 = 6044.1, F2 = 5892.8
